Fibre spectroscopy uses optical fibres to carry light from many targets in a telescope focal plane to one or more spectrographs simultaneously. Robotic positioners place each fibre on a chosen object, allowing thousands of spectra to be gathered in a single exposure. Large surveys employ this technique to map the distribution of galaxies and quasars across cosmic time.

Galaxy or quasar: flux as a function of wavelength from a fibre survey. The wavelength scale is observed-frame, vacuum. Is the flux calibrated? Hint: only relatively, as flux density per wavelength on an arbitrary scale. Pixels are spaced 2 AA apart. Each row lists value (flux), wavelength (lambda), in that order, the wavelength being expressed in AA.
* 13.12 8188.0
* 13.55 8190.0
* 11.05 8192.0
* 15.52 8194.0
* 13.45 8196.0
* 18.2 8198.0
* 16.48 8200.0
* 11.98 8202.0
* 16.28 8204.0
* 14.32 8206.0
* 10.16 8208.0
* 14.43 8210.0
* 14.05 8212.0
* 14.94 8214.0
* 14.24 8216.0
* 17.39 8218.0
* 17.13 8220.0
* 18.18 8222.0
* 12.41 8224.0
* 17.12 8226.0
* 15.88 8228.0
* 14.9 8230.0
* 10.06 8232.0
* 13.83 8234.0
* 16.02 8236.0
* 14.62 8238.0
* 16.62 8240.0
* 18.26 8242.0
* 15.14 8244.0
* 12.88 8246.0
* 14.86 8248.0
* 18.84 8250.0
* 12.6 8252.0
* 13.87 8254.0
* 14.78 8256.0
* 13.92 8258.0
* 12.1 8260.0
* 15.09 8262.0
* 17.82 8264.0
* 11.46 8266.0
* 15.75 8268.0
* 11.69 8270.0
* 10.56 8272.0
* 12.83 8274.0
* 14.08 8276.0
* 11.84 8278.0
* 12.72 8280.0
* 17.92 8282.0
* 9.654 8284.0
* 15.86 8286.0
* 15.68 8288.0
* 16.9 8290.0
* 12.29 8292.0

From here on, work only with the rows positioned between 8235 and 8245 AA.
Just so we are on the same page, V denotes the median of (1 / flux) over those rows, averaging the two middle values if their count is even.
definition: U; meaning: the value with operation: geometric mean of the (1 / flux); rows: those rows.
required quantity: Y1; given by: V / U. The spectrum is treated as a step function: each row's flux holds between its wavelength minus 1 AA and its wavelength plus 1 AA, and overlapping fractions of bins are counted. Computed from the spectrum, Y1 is 1.00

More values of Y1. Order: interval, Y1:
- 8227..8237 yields 0.94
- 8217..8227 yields 0.95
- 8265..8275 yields 1.06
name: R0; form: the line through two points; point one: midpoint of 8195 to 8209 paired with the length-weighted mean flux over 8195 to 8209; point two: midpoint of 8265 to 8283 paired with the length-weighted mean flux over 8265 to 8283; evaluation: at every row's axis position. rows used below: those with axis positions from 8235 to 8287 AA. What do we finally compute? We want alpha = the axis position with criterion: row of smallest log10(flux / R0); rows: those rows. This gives 8284.0 AA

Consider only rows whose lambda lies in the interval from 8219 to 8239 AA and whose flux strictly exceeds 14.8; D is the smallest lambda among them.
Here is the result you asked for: 8220.0 AA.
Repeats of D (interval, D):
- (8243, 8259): 8244.0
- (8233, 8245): 8236.0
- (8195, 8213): 8198.0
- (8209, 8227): 8214.0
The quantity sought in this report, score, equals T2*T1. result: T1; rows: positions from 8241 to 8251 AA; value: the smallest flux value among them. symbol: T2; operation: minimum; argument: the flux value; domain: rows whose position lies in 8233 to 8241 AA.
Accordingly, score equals 178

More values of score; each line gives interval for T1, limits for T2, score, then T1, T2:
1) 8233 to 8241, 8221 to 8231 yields 172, 13.83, 12.41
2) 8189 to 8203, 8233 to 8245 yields 153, 11.05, 13.83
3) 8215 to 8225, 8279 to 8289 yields 120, 12.41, 9.654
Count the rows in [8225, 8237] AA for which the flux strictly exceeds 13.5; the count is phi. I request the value 5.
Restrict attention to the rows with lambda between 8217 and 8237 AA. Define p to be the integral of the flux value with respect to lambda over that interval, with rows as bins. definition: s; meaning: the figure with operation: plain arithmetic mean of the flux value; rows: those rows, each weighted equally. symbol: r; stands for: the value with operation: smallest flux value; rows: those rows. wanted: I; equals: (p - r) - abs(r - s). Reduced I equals 291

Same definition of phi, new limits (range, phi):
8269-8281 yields 1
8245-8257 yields 4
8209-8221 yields 6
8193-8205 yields 4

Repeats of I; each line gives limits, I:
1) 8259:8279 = 253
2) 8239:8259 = 288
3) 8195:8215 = 274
